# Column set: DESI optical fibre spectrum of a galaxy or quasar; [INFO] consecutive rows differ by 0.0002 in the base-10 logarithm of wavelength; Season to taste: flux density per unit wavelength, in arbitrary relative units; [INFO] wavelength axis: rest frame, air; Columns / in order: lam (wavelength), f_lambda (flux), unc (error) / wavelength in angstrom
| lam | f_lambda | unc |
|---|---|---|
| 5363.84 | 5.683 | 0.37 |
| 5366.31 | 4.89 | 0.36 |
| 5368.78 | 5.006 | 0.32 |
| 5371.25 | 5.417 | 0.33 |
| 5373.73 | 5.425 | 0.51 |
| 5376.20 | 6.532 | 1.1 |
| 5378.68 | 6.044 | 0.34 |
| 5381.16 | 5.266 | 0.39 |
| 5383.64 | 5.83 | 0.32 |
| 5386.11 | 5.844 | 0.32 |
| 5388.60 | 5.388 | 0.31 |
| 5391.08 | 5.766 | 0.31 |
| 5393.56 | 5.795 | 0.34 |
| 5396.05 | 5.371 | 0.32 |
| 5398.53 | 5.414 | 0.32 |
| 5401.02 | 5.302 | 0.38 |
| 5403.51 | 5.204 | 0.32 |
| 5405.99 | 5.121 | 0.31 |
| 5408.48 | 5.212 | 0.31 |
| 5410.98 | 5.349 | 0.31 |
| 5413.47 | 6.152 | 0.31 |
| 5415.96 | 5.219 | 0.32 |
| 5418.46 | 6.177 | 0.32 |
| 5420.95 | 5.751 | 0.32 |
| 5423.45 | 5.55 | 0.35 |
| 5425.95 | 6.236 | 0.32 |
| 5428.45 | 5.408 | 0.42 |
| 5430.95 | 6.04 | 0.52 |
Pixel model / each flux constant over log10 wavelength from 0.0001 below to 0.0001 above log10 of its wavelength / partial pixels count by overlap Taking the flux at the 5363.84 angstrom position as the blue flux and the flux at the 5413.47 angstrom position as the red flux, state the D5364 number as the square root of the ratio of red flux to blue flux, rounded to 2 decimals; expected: 1.04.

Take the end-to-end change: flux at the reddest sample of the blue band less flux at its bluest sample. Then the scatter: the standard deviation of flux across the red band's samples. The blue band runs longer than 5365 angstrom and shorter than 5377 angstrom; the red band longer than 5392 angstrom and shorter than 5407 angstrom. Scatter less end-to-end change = -1.4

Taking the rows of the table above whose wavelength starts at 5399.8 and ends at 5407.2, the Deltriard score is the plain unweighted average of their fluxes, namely 5.2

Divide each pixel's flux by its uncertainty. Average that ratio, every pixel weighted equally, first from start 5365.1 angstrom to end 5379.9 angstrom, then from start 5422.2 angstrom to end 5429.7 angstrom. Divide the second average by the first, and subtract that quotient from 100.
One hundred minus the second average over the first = 98.8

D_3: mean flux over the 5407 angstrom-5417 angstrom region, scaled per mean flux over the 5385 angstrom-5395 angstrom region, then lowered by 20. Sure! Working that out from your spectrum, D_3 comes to -19.04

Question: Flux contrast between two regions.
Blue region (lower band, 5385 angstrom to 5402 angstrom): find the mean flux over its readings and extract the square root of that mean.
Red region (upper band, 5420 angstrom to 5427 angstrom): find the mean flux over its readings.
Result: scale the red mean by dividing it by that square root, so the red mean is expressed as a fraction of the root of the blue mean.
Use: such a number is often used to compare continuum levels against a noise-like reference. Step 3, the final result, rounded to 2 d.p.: 2.48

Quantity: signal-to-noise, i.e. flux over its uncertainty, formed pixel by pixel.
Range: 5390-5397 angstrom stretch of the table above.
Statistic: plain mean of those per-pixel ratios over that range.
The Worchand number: 17.5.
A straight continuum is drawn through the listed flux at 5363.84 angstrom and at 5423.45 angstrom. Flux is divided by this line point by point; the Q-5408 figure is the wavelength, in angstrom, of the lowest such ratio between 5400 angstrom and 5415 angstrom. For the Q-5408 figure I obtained 5405.99 angstrom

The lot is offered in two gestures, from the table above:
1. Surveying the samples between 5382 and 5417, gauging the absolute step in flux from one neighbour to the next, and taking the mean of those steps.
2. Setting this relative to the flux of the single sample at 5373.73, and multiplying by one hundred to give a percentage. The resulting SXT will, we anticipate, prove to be 5.1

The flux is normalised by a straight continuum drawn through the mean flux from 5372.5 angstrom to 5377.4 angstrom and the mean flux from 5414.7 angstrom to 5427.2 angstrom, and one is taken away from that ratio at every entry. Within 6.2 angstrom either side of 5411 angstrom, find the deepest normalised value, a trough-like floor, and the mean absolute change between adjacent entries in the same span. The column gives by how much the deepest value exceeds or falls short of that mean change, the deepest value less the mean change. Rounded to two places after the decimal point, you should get -0.21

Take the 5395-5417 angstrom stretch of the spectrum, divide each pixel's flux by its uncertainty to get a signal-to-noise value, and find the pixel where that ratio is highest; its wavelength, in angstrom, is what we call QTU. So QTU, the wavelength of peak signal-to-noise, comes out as 5413.47 angstrom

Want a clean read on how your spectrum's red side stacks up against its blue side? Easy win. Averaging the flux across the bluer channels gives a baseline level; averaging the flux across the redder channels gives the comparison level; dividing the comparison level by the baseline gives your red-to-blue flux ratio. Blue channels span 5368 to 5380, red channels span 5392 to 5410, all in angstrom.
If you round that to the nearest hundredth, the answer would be 0.94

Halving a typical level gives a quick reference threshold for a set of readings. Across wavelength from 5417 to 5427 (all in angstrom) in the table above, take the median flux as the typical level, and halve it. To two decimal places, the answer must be 2.98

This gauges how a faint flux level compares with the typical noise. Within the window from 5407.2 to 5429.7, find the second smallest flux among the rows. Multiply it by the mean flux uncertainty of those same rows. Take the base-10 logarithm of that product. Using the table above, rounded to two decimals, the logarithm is 0.24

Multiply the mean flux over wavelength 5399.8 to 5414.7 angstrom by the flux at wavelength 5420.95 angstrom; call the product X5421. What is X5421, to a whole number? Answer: 31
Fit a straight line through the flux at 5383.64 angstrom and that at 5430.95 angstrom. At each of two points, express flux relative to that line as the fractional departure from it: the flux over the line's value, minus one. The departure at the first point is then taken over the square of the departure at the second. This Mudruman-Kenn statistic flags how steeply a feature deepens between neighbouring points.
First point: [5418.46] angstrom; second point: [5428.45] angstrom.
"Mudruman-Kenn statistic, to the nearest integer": 3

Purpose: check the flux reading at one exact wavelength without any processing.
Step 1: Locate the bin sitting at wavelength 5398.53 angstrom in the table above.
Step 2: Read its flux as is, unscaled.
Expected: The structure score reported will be 5.414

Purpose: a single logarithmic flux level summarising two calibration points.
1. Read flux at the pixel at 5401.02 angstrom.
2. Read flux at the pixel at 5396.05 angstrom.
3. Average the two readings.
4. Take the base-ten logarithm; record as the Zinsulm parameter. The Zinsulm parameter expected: 0.727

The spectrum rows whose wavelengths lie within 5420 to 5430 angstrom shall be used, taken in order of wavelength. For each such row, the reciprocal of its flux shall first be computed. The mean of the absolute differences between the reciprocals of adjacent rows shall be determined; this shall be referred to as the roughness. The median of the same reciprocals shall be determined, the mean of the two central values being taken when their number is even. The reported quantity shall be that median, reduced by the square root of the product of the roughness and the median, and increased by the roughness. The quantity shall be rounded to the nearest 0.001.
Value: 0.139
